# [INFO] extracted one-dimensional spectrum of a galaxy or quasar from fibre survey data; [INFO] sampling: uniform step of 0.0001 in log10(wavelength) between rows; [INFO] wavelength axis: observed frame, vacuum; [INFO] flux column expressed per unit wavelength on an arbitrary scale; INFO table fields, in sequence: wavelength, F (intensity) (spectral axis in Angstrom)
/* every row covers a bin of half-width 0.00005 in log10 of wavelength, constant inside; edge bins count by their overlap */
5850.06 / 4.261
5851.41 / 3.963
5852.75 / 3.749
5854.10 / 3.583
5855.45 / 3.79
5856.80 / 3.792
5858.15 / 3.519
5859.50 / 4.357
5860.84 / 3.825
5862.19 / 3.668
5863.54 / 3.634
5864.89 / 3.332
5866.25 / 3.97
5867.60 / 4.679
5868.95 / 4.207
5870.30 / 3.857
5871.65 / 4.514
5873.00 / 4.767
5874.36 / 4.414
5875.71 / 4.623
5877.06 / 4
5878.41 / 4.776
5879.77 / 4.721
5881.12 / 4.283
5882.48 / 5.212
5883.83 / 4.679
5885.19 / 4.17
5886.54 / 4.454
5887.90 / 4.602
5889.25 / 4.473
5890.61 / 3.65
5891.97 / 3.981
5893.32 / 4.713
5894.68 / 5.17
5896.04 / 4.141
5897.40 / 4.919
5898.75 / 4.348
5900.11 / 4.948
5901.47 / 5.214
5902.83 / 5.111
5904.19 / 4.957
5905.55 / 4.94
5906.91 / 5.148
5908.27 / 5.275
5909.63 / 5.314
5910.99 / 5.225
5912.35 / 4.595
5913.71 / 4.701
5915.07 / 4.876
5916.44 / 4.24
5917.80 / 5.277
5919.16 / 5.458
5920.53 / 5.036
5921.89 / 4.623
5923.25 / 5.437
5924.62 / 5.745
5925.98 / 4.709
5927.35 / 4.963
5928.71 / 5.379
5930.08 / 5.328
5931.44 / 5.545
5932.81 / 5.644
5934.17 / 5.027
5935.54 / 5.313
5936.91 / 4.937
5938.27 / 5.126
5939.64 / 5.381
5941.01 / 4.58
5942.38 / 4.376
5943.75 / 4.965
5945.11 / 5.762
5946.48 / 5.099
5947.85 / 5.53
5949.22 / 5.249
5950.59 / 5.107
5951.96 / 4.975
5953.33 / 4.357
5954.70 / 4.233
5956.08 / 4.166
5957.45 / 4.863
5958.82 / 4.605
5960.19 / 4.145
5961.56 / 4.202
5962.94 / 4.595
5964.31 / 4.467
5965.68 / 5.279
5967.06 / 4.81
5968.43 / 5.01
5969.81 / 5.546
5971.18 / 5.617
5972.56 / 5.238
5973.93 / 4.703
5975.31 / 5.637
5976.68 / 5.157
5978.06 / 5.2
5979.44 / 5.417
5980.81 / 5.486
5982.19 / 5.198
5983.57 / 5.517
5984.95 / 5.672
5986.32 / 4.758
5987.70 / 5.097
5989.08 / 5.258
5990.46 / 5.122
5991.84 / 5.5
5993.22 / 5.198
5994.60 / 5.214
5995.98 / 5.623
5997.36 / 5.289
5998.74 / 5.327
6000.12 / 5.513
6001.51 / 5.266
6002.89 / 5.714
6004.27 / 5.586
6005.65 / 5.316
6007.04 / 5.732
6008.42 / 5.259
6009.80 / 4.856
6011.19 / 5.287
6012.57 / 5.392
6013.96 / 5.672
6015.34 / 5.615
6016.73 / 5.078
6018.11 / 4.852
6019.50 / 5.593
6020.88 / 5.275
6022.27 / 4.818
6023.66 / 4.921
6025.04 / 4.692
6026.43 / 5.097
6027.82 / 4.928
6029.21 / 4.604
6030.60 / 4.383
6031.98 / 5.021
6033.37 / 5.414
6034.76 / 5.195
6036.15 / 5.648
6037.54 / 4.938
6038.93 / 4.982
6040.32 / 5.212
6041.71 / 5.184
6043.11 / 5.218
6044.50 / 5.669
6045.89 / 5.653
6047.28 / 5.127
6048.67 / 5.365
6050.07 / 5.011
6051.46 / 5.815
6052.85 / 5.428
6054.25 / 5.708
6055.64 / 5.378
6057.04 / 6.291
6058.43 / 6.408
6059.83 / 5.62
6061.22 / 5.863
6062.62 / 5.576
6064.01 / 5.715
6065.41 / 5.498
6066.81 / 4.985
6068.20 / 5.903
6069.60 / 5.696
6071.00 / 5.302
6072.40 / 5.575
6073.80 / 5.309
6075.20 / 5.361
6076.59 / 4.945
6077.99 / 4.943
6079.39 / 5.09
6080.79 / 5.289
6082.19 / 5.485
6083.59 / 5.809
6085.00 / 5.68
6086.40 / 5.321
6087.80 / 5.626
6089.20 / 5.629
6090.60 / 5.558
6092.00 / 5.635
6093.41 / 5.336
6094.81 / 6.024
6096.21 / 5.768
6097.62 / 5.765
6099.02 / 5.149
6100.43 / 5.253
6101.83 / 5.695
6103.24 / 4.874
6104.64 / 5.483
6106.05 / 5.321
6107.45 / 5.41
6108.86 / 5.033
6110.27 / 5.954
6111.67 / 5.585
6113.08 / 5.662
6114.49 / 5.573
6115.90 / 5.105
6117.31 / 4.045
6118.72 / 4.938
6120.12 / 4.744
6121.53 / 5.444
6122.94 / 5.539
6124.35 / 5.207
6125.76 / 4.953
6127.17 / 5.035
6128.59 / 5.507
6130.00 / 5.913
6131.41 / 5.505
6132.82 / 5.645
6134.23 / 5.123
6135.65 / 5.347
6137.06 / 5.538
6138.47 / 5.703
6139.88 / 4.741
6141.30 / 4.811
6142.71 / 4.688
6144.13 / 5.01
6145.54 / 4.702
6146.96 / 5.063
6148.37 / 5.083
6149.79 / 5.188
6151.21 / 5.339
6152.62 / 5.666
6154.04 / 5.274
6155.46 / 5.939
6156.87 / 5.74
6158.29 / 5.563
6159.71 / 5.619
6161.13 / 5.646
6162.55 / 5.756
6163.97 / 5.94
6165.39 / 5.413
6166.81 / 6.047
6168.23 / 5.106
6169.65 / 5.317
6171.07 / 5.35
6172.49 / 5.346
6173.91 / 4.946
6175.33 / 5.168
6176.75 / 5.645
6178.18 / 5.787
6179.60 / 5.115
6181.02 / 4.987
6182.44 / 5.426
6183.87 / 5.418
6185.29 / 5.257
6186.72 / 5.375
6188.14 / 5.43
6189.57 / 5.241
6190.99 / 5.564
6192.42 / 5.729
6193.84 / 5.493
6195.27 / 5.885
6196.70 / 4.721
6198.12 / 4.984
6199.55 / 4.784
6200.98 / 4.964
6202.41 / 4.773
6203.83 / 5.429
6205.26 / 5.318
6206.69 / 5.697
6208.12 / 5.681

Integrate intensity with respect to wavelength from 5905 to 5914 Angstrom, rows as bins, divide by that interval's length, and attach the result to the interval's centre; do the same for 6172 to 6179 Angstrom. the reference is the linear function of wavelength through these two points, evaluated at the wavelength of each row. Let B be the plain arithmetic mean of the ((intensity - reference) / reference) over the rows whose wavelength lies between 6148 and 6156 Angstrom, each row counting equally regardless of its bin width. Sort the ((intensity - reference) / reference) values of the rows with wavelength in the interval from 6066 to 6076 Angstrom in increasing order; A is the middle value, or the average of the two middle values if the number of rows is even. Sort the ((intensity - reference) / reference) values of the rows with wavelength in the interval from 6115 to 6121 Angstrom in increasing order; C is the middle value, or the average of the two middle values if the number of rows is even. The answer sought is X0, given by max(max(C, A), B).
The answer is 0.02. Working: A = 0.021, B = 0.013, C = -0.09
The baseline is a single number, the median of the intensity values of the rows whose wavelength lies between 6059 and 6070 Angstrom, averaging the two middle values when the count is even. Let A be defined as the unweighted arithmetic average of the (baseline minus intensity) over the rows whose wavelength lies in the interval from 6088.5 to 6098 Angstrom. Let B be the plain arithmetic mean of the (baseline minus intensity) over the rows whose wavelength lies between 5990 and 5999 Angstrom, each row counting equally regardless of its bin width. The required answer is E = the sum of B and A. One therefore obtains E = 0.3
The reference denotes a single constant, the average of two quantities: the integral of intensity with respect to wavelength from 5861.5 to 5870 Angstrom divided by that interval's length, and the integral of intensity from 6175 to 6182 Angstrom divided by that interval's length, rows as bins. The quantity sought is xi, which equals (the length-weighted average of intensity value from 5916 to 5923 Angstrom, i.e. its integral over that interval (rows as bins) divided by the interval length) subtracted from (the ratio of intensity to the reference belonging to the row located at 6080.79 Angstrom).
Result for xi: -3.8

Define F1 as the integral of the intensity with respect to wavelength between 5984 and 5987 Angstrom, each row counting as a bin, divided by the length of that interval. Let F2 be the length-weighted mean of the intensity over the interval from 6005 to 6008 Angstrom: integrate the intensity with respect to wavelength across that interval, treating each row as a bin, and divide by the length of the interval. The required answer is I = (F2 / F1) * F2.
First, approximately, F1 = 5.25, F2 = 5.5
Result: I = 5.8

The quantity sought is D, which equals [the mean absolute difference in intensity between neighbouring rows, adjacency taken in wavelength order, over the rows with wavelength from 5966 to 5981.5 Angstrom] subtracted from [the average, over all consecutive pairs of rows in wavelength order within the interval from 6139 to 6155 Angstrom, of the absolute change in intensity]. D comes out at -0.13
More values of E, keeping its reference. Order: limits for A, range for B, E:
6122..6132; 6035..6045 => 0.7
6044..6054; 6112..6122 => 0.8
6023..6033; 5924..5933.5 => 1.2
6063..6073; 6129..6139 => 0.3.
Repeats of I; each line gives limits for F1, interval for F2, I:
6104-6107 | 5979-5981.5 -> 5.5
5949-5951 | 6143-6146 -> 4.5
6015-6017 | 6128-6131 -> 6.1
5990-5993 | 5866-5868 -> 3.6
